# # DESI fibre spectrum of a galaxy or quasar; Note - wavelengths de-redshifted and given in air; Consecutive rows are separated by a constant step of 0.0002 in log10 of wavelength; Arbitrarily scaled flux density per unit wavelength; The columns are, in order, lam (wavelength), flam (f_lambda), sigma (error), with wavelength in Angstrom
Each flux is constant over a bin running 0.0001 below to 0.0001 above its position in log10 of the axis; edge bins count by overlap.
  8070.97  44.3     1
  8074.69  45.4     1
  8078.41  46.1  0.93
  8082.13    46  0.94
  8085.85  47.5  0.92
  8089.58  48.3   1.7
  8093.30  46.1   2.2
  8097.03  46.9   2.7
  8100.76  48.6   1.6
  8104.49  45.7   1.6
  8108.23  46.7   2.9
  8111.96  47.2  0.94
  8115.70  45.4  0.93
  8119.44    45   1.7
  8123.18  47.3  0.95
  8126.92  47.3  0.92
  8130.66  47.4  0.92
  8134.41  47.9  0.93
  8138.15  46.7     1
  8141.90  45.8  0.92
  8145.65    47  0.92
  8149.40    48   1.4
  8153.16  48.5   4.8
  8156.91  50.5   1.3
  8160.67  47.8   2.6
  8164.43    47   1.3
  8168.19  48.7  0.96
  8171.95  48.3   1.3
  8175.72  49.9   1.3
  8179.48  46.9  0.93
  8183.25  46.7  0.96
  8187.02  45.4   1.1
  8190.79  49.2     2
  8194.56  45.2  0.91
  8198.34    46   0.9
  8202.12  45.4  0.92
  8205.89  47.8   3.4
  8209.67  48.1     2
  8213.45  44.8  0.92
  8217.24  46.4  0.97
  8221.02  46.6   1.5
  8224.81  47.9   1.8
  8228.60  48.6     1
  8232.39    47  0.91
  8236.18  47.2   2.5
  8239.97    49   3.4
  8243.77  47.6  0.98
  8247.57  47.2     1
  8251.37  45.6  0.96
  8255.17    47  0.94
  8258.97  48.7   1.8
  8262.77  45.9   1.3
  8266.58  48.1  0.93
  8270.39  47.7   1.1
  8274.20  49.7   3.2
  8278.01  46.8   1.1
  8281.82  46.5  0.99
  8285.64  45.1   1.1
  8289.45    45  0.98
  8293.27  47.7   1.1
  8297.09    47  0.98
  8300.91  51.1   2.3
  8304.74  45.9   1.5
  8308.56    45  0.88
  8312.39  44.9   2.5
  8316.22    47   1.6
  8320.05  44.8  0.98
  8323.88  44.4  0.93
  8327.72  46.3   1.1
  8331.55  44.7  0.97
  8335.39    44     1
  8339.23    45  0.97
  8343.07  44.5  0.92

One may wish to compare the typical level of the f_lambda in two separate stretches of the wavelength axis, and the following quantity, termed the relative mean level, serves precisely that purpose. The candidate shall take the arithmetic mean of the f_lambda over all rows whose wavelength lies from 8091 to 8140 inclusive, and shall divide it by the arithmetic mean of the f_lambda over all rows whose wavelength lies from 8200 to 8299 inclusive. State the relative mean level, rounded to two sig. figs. 0.99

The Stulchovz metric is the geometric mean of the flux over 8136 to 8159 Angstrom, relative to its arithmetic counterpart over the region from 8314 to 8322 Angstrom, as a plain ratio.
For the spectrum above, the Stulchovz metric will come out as 1.04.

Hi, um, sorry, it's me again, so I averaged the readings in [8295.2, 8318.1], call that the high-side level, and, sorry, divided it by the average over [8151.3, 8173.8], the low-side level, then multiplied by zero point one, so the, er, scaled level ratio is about 0.097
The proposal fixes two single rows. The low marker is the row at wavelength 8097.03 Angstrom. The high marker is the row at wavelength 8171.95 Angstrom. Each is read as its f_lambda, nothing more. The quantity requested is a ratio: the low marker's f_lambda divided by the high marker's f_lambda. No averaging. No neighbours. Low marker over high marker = 0.97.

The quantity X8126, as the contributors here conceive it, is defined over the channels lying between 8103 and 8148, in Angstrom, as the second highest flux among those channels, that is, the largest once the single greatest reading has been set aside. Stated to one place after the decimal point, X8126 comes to 47.4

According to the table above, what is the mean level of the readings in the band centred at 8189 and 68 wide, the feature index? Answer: 47.3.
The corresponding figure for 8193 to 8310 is 47.0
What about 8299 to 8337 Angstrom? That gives 45.8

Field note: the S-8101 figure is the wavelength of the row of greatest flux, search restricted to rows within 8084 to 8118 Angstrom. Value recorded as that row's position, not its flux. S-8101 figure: 8100.76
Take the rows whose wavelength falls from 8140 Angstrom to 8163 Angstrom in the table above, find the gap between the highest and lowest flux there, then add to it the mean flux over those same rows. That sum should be 52.6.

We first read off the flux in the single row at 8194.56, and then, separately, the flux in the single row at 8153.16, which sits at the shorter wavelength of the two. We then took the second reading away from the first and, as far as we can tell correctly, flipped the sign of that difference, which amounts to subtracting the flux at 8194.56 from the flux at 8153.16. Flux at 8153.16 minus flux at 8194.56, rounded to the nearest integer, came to 3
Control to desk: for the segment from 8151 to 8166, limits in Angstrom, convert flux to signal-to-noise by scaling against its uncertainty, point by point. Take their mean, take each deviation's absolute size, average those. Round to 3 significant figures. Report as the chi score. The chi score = 11.6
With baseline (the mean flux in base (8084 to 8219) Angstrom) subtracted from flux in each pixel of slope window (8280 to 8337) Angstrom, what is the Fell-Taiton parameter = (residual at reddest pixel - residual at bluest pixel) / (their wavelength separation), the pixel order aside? -0.047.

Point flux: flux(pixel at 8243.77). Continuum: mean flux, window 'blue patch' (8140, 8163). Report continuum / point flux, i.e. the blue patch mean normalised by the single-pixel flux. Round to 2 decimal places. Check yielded 1.01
